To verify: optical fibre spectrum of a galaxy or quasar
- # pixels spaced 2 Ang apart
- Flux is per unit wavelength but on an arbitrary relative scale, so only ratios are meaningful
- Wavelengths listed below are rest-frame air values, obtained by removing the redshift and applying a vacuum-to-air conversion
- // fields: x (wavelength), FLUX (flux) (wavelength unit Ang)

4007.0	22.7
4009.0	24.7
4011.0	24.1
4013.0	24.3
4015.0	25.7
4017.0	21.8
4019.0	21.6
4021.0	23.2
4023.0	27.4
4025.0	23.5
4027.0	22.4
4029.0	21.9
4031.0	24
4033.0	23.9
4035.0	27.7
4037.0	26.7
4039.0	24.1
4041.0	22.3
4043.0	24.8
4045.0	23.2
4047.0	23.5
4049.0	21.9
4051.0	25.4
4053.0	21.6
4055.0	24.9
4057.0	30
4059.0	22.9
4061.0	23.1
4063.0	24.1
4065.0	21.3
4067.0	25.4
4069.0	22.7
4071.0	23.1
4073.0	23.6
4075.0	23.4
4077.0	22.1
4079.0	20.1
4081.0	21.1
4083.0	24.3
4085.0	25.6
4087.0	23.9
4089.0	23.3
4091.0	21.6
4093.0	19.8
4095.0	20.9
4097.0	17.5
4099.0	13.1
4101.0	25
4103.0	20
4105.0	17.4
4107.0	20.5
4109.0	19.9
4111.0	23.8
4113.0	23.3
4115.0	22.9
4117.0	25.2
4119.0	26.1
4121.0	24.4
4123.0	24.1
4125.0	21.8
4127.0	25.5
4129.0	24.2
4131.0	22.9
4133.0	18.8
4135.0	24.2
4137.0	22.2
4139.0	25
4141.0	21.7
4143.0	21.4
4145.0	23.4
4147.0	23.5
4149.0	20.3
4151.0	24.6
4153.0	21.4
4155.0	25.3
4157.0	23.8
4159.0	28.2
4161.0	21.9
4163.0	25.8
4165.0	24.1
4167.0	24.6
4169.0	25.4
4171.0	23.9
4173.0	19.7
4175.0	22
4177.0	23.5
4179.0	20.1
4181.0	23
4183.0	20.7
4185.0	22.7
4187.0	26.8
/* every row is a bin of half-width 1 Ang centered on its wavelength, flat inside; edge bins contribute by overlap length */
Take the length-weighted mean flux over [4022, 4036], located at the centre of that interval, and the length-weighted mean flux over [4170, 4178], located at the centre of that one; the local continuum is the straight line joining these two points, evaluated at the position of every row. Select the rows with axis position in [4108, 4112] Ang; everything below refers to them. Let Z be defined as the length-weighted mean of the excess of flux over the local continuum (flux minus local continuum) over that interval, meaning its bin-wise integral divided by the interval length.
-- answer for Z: -1.4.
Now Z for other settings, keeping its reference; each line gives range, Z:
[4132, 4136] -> -1.4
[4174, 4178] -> 0.5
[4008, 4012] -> -0.3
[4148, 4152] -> -0.2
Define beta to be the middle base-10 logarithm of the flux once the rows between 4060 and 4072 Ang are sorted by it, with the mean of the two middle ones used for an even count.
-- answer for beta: 1.36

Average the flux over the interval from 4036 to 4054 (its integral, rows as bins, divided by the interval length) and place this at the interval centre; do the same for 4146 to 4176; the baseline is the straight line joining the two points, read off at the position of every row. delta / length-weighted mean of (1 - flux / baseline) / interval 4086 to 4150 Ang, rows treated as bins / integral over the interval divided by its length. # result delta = 0.07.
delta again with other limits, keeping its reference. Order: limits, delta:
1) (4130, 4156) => 0.04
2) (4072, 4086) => 0.03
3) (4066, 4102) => 0.07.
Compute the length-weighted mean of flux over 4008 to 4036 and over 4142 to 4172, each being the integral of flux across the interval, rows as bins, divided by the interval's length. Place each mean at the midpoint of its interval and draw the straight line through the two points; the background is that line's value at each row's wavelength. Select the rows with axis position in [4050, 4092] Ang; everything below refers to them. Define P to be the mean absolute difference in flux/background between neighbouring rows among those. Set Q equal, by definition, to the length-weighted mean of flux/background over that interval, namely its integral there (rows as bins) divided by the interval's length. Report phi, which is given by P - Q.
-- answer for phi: -0.889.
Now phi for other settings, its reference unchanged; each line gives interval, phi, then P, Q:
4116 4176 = -0.880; 0.11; 0.99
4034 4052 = -0.940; 0.08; 1.02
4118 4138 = -0.878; 0.10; 0.98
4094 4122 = -0.766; 0.13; 0.90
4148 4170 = -0.884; 0.13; 1.01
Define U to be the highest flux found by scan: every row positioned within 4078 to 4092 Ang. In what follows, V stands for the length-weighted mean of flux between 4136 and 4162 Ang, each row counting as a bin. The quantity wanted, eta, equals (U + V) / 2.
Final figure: 24.4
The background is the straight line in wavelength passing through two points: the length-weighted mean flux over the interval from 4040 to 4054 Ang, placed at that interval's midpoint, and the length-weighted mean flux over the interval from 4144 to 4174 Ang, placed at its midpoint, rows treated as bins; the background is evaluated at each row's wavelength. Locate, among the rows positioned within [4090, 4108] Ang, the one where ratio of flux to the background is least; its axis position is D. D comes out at 4099.0 Ang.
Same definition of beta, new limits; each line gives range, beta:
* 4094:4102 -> 1.28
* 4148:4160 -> 1.38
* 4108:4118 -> 1.37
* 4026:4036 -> 1.38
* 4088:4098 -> 1.32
